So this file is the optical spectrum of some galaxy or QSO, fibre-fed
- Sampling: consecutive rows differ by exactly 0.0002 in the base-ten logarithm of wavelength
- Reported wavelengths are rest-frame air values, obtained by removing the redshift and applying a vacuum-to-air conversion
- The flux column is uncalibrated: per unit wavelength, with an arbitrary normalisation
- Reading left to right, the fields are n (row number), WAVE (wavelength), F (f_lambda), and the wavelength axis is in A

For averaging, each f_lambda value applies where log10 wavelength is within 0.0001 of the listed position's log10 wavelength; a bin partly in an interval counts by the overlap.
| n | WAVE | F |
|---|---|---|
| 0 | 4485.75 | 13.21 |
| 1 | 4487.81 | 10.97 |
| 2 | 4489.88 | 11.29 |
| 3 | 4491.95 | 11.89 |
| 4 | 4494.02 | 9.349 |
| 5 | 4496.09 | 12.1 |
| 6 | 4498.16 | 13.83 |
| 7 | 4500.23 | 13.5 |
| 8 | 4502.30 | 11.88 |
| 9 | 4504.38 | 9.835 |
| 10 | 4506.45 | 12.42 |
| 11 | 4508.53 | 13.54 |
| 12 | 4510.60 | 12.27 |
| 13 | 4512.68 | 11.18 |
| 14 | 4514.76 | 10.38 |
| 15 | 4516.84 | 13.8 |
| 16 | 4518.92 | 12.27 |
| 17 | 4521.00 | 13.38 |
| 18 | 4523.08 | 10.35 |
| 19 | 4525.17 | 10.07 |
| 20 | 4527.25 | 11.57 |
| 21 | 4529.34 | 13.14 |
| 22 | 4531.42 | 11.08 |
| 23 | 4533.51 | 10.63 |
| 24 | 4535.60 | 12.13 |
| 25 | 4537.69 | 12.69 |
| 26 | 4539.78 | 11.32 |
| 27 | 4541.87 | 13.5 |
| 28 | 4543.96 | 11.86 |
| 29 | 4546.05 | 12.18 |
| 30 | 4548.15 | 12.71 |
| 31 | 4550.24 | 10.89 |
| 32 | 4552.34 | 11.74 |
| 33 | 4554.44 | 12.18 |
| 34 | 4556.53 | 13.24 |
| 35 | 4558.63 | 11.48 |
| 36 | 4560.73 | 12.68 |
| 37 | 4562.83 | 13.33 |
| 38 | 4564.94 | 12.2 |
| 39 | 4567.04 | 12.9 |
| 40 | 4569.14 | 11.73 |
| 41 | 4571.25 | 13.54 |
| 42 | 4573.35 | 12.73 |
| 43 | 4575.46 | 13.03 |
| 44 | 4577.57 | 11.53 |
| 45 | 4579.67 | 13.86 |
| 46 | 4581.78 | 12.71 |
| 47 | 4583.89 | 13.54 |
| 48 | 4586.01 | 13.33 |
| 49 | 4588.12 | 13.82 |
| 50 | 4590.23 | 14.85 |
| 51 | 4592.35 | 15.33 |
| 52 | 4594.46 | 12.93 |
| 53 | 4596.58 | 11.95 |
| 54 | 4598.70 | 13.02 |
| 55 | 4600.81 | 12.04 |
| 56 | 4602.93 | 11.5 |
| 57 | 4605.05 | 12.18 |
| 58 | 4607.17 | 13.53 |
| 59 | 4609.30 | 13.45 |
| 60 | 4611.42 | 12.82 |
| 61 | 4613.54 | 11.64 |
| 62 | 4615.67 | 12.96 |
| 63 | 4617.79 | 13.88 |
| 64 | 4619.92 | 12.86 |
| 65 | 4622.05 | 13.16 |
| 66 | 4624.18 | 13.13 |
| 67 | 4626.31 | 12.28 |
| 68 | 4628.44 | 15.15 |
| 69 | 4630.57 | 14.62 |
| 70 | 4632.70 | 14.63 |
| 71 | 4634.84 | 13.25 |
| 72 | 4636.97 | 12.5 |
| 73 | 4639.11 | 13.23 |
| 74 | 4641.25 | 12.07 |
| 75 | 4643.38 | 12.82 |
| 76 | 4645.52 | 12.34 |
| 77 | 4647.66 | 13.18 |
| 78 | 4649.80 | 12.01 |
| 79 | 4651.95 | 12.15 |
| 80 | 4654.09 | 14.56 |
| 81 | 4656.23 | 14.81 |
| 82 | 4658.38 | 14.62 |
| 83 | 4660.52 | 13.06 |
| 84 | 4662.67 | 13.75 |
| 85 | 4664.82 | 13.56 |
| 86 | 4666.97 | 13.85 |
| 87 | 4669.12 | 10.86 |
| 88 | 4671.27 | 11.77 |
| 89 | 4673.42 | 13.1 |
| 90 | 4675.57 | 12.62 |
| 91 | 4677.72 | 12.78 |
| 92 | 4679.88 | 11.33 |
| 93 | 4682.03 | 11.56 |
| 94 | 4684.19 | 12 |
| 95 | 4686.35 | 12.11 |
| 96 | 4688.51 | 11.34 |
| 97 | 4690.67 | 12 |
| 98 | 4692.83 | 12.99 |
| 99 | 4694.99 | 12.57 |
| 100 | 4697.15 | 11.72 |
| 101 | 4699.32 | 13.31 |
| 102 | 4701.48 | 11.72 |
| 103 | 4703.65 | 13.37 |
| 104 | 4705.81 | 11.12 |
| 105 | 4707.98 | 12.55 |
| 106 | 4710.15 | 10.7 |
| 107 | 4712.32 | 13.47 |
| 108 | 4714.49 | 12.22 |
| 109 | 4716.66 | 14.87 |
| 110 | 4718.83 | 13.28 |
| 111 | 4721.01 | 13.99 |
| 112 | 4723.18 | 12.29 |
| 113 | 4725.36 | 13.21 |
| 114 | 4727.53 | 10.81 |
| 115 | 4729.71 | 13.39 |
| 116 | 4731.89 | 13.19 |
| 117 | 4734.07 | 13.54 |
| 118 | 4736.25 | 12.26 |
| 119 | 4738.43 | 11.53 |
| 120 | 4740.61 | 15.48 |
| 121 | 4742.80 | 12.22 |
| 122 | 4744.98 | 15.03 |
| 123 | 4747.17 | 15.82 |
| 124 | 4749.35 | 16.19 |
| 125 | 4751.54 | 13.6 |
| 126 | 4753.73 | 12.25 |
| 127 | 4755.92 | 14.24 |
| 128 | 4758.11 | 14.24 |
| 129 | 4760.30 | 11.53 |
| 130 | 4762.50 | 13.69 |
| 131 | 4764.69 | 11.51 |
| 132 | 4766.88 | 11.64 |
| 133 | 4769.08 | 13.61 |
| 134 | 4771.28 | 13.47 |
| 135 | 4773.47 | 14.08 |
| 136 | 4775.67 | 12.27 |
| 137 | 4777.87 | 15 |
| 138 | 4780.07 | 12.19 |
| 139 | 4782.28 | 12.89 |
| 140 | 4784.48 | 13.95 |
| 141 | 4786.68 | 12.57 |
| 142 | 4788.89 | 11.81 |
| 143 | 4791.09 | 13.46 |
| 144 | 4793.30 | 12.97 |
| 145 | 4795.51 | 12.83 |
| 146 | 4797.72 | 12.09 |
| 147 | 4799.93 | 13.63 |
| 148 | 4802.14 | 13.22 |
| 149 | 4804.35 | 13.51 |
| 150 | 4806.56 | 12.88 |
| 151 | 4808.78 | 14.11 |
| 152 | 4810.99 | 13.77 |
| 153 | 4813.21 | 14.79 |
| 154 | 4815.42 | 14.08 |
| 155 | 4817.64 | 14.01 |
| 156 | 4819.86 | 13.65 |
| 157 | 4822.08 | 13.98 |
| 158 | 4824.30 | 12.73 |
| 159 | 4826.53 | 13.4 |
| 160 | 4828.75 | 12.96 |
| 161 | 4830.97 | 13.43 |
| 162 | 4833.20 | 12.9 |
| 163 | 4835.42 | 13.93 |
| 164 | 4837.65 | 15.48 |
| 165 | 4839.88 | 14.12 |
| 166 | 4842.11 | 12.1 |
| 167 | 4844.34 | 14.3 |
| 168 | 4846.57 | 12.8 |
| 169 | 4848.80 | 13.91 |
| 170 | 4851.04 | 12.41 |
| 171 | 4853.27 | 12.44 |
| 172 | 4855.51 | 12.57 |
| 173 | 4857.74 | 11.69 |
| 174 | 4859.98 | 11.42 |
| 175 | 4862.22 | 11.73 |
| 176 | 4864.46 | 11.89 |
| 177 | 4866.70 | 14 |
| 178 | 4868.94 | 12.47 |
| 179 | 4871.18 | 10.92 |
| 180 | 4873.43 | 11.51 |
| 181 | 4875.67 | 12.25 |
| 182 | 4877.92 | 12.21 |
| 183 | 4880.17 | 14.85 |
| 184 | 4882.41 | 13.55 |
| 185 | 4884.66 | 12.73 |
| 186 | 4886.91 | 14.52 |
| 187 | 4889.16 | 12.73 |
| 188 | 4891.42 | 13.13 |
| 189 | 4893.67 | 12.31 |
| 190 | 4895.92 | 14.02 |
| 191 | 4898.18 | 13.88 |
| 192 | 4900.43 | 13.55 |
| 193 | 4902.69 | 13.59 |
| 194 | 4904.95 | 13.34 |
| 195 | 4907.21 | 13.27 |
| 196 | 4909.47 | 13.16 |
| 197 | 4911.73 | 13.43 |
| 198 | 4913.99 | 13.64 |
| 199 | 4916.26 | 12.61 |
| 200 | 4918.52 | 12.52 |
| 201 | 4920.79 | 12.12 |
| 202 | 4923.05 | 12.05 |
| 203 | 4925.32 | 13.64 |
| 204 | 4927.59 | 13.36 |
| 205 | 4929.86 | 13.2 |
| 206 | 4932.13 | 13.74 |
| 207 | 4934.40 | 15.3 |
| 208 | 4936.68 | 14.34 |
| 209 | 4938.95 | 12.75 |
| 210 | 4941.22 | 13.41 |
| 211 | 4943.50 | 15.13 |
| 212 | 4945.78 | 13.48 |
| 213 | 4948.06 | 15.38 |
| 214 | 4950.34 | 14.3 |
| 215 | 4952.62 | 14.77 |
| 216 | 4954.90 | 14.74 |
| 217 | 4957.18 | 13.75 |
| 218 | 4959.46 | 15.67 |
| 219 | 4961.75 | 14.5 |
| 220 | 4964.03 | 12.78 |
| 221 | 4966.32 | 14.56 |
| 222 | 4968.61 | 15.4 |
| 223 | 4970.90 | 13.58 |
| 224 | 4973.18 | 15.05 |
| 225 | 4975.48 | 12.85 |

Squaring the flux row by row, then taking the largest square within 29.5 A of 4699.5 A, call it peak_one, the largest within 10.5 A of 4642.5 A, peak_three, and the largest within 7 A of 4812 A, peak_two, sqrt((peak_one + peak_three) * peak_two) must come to 309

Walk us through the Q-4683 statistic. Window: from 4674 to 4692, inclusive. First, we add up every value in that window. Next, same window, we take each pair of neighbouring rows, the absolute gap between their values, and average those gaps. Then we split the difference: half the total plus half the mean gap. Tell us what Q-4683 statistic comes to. 48.1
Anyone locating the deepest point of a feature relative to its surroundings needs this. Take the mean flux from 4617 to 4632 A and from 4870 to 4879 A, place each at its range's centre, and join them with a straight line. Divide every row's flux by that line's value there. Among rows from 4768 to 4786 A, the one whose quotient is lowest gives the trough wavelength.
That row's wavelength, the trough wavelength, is 4780.07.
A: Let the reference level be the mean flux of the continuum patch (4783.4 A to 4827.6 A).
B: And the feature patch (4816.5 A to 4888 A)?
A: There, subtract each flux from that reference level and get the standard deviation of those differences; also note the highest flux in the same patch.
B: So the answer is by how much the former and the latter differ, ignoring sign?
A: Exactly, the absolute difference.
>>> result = 14.4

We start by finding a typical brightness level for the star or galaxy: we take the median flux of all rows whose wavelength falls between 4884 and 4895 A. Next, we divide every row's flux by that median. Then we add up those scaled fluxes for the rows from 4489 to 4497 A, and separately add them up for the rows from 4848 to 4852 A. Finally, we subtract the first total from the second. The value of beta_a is -1.4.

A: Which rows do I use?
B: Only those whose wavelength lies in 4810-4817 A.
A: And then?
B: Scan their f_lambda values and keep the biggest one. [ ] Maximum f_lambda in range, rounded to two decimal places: 14.79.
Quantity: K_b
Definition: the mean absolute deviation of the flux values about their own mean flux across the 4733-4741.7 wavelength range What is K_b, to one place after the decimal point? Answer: 1.3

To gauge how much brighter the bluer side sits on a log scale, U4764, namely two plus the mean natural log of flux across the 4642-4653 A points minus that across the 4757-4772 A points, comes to 1.98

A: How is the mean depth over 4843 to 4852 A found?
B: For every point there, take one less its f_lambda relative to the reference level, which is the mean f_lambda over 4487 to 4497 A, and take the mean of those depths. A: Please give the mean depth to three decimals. -0.201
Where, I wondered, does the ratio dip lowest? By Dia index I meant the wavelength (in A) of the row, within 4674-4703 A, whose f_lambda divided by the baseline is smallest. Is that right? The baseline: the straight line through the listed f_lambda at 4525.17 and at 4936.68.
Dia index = 4688.51 A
